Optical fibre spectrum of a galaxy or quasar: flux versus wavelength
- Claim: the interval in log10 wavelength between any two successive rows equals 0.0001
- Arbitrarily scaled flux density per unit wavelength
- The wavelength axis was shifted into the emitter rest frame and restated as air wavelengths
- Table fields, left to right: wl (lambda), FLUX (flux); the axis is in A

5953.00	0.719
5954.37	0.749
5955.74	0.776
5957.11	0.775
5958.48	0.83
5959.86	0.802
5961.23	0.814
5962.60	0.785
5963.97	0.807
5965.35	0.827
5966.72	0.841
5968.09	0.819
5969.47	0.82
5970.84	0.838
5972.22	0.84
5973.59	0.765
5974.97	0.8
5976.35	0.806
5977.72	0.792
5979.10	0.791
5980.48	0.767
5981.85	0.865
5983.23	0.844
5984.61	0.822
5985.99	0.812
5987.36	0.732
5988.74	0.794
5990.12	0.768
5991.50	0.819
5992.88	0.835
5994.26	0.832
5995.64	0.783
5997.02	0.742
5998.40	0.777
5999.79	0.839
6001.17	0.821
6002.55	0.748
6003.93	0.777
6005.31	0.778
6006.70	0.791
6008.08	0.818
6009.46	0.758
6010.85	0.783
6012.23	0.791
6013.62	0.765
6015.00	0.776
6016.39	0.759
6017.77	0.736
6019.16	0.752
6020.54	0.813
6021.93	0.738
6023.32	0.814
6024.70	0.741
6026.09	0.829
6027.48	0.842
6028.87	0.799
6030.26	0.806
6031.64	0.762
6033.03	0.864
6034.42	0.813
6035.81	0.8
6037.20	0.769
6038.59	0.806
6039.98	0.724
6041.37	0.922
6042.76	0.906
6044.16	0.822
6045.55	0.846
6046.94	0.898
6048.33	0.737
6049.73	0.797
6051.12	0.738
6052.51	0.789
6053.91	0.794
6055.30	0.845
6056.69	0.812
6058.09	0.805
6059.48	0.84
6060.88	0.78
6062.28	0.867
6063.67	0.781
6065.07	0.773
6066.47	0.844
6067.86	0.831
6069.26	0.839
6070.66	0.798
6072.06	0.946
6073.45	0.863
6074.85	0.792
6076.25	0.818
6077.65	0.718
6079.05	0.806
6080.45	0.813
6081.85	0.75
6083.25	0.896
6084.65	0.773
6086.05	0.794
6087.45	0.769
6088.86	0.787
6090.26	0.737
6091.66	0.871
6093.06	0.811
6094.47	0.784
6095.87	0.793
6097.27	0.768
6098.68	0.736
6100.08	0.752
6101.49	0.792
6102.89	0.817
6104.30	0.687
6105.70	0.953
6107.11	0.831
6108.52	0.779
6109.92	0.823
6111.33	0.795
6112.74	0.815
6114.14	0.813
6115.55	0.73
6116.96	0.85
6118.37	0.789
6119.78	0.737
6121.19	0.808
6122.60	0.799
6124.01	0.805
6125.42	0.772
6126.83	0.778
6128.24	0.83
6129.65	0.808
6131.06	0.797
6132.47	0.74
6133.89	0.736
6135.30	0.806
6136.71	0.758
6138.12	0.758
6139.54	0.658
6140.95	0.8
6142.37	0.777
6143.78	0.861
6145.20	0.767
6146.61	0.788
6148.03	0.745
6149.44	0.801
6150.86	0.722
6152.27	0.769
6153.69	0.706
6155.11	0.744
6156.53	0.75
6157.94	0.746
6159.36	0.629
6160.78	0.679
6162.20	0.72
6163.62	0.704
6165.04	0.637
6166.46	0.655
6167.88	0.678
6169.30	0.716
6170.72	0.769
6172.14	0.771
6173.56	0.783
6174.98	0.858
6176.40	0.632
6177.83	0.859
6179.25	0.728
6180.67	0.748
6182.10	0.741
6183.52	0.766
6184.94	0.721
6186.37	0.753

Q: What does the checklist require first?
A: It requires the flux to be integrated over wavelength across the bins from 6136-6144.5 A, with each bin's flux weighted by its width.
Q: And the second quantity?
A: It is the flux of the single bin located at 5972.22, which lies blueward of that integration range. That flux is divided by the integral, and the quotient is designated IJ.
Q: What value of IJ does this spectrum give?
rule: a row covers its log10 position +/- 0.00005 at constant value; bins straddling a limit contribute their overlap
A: 0.129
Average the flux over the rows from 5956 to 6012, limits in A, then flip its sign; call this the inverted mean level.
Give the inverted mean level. -0.801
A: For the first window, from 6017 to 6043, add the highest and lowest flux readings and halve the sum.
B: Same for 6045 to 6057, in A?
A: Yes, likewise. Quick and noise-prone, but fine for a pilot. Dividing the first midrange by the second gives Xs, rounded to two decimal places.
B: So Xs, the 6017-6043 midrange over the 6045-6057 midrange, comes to 1.01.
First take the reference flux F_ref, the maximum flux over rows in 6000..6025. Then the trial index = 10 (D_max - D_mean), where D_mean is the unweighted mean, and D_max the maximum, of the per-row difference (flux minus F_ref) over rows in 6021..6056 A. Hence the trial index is 1.1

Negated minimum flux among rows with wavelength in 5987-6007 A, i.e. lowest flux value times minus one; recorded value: -0.73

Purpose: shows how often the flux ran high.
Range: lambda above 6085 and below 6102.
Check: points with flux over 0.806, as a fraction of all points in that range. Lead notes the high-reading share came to 0.17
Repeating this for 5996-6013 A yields 0.25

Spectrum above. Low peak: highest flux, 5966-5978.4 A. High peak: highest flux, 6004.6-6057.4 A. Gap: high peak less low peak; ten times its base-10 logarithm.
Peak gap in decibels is -11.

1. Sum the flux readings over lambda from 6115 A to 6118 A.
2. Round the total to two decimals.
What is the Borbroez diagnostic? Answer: 1.58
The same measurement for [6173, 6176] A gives 1.64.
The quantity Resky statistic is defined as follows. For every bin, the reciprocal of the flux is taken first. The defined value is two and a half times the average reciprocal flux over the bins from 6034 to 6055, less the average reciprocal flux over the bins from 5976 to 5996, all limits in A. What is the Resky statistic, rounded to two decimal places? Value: 1.85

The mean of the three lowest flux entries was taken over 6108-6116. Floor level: 0.768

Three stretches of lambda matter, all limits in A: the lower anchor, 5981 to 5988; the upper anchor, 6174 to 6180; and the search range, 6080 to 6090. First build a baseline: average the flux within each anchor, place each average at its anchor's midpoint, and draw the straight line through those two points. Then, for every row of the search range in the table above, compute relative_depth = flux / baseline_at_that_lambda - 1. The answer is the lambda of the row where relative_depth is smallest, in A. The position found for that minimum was 6081.85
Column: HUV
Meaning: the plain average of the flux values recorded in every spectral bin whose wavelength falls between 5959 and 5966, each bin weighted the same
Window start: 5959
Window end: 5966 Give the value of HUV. 0.807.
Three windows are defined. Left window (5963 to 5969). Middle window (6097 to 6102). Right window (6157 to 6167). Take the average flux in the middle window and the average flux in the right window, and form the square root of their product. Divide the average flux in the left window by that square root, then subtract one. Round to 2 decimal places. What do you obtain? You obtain 0.14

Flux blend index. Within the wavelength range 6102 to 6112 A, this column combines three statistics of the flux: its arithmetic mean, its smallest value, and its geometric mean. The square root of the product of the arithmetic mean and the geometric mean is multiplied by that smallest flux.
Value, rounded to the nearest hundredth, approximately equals 0.56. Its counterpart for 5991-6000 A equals 0.60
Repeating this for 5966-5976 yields 0.63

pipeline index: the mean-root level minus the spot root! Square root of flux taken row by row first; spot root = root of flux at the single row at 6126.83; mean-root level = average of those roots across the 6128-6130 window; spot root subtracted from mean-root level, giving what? 0.023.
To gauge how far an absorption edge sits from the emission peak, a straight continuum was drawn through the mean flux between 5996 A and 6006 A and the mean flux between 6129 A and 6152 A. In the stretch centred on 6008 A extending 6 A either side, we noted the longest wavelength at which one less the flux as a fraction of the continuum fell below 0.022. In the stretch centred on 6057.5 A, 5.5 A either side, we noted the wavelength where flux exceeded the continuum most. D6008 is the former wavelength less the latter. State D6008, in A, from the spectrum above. -48.7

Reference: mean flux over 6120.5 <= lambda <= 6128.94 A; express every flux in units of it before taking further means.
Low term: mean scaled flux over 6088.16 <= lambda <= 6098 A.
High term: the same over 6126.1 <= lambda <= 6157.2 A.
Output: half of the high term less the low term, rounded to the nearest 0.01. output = -0.02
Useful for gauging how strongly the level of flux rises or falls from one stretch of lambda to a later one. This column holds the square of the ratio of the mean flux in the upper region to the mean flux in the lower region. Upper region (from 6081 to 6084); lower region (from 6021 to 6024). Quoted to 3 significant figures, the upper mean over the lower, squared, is 1.12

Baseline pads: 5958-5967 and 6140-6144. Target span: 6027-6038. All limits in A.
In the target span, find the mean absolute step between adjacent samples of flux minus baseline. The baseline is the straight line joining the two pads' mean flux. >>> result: 0.042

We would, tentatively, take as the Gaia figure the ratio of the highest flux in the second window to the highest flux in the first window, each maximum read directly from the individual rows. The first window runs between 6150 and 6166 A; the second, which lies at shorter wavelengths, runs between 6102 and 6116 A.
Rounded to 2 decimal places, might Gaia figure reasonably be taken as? 1.24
